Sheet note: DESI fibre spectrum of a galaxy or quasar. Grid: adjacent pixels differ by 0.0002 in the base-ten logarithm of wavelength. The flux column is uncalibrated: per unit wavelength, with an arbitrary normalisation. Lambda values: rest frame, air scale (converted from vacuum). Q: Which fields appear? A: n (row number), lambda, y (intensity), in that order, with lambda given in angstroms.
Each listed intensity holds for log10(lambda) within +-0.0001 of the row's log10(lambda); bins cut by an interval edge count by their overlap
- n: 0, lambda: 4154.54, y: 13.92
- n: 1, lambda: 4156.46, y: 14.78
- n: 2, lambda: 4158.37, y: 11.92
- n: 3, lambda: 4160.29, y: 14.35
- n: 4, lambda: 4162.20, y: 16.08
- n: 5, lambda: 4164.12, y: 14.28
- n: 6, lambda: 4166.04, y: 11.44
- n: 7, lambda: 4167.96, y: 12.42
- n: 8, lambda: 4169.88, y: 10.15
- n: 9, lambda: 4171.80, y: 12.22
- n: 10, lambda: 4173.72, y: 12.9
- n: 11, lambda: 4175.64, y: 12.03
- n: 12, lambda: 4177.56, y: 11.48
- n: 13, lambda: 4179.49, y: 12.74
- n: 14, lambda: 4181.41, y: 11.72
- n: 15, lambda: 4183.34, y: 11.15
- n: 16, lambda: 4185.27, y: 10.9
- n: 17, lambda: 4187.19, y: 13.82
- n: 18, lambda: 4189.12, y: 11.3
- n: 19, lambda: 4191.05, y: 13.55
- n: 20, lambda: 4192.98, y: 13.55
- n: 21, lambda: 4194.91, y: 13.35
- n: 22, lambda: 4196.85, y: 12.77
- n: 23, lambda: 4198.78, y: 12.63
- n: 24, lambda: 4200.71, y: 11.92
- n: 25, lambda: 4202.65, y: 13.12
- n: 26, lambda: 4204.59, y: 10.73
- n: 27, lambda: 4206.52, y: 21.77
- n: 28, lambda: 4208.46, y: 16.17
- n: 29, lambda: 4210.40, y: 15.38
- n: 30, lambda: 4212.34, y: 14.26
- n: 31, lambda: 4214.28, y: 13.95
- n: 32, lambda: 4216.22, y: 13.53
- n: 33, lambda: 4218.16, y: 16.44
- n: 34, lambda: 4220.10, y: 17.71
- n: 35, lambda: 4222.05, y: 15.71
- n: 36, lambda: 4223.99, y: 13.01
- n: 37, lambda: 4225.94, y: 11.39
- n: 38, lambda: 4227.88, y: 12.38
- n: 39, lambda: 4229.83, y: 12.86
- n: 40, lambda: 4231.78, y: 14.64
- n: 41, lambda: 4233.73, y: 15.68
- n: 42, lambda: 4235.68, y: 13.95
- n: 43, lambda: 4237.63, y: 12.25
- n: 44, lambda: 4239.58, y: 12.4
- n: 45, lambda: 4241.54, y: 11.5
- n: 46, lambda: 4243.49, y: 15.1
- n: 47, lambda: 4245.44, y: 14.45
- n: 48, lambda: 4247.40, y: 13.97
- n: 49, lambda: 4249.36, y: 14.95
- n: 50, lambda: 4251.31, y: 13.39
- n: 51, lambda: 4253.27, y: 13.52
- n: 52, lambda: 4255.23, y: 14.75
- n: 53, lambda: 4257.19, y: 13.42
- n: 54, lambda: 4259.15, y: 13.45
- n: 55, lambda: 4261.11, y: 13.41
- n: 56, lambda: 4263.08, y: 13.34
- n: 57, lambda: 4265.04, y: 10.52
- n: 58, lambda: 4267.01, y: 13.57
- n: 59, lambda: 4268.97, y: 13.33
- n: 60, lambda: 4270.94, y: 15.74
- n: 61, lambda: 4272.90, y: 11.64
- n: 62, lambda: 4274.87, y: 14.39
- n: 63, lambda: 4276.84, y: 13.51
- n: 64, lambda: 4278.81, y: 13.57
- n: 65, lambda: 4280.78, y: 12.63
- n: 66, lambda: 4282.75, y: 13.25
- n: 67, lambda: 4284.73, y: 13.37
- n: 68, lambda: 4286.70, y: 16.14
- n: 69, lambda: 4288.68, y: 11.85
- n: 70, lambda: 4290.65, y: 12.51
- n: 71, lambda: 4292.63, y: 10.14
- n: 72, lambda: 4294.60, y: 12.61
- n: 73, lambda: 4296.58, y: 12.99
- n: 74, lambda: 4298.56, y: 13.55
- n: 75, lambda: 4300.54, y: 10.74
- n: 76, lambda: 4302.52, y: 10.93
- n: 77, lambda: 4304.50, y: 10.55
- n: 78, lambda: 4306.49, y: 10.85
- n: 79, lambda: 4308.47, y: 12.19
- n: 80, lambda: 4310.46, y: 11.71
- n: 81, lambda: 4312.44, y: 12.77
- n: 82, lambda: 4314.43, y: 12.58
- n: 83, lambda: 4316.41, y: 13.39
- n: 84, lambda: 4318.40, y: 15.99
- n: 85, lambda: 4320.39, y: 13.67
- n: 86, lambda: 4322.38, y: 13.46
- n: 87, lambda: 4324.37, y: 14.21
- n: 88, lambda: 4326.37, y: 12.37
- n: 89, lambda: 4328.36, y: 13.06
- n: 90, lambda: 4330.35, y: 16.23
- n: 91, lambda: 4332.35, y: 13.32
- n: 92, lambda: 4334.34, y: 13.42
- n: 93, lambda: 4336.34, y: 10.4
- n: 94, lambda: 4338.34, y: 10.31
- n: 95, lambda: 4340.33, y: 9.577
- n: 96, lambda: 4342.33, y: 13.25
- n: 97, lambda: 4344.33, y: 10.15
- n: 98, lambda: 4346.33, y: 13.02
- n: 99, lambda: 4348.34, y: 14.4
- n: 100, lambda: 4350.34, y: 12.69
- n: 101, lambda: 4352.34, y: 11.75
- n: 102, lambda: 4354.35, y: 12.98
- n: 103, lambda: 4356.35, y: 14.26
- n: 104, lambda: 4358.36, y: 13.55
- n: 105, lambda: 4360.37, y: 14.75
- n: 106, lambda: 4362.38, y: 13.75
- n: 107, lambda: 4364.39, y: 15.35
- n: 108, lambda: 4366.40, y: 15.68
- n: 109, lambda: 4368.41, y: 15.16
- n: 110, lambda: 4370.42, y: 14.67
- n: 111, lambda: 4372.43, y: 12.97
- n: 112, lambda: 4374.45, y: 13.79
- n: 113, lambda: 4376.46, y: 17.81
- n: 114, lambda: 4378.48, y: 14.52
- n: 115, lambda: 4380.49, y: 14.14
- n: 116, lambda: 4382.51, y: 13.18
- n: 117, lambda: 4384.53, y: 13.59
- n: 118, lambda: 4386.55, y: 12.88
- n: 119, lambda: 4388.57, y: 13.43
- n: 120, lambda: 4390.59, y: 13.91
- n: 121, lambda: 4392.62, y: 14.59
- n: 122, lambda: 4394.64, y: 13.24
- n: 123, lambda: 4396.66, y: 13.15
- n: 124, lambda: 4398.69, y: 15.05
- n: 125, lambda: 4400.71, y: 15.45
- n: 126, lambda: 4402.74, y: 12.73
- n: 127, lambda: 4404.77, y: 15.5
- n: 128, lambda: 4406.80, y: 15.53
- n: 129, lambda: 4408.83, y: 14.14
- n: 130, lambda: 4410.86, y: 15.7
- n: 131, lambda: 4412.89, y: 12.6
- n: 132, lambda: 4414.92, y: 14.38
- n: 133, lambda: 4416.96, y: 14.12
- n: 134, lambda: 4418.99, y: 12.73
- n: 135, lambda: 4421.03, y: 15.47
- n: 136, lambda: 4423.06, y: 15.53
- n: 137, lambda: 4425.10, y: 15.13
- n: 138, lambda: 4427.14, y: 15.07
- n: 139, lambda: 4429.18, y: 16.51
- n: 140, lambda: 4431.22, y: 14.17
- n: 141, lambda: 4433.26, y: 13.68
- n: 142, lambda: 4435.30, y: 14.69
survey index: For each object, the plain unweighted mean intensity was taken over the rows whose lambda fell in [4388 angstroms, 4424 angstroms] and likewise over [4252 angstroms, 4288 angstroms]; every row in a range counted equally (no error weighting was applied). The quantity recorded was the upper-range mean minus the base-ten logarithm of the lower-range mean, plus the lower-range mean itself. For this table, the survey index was 26.7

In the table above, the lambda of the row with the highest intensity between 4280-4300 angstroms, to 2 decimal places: 4286.70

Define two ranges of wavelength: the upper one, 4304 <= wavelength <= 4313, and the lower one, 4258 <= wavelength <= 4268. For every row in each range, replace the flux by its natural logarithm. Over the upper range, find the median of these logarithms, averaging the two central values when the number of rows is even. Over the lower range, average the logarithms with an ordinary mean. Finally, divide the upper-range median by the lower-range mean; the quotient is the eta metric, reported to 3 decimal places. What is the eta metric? 0.965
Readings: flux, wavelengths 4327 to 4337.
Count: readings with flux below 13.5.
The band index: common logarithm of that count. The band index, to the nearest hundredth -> 0.60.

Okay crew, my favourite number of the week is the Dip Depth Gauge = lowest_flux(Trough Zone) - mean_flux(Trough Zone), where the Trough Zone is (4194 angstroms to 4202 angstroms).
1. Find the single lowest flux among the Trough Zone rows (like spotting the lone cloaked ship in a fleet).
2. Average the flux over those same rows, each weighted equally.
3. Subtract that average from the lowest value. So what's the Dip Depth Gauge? -0.75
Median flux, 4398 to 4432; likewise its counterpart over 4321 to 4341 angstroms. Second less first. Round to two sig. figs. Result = -1.9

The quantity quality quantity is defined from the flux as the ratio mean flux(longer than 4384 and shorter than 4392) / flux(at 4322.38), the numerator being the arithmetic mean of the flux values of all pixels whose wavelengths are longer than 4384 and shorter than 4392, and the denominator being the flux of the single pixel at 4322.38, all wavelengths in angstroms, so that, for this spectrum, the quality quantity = 1.00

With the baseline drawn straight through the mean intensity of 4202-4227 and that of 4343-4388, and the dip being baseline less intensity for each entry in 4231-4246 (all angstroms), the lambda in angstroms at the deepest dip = 4241.54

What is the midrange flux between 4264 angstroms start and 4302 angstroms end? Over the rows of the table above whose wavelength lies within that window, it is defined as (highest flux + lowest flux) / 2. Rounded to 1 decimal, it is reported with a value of 13.1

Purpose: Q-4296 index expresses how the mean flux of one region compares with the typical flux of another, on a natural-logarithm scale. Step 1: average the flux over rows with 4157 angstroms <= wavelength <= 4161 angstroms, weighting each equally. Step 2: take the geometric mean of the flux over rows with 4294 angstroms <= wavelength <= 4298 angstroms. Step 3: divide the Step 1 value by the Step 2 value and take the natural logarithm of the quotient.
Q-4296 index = 0.03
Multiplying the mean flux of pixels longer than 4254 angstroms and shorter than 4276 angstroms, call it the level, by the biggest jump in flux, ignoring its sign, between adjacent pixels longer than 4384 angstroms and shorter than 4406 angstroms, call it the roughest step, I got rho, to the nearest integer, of 37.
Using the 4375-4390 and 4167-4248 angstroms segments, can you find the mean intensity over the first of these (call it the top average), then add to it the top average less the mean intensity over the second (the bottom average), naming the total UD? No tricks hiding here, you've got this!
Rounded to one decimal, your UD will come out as 15.0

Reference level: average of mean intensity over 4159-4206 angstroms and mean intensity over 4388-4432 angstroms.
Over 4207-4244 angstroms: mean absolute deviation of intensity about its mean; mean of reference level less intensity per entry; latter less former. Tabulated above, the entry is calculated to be -2.1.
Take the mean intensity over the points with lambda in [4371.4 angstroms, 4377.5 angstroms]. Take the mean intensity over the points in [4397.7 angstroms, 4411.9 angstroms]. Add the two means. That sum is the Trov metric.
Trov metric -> 29.7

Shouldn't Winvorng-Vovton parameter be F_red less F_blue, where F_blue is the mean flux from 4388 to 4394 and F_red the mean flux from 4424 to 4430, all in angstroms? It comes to 1.6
